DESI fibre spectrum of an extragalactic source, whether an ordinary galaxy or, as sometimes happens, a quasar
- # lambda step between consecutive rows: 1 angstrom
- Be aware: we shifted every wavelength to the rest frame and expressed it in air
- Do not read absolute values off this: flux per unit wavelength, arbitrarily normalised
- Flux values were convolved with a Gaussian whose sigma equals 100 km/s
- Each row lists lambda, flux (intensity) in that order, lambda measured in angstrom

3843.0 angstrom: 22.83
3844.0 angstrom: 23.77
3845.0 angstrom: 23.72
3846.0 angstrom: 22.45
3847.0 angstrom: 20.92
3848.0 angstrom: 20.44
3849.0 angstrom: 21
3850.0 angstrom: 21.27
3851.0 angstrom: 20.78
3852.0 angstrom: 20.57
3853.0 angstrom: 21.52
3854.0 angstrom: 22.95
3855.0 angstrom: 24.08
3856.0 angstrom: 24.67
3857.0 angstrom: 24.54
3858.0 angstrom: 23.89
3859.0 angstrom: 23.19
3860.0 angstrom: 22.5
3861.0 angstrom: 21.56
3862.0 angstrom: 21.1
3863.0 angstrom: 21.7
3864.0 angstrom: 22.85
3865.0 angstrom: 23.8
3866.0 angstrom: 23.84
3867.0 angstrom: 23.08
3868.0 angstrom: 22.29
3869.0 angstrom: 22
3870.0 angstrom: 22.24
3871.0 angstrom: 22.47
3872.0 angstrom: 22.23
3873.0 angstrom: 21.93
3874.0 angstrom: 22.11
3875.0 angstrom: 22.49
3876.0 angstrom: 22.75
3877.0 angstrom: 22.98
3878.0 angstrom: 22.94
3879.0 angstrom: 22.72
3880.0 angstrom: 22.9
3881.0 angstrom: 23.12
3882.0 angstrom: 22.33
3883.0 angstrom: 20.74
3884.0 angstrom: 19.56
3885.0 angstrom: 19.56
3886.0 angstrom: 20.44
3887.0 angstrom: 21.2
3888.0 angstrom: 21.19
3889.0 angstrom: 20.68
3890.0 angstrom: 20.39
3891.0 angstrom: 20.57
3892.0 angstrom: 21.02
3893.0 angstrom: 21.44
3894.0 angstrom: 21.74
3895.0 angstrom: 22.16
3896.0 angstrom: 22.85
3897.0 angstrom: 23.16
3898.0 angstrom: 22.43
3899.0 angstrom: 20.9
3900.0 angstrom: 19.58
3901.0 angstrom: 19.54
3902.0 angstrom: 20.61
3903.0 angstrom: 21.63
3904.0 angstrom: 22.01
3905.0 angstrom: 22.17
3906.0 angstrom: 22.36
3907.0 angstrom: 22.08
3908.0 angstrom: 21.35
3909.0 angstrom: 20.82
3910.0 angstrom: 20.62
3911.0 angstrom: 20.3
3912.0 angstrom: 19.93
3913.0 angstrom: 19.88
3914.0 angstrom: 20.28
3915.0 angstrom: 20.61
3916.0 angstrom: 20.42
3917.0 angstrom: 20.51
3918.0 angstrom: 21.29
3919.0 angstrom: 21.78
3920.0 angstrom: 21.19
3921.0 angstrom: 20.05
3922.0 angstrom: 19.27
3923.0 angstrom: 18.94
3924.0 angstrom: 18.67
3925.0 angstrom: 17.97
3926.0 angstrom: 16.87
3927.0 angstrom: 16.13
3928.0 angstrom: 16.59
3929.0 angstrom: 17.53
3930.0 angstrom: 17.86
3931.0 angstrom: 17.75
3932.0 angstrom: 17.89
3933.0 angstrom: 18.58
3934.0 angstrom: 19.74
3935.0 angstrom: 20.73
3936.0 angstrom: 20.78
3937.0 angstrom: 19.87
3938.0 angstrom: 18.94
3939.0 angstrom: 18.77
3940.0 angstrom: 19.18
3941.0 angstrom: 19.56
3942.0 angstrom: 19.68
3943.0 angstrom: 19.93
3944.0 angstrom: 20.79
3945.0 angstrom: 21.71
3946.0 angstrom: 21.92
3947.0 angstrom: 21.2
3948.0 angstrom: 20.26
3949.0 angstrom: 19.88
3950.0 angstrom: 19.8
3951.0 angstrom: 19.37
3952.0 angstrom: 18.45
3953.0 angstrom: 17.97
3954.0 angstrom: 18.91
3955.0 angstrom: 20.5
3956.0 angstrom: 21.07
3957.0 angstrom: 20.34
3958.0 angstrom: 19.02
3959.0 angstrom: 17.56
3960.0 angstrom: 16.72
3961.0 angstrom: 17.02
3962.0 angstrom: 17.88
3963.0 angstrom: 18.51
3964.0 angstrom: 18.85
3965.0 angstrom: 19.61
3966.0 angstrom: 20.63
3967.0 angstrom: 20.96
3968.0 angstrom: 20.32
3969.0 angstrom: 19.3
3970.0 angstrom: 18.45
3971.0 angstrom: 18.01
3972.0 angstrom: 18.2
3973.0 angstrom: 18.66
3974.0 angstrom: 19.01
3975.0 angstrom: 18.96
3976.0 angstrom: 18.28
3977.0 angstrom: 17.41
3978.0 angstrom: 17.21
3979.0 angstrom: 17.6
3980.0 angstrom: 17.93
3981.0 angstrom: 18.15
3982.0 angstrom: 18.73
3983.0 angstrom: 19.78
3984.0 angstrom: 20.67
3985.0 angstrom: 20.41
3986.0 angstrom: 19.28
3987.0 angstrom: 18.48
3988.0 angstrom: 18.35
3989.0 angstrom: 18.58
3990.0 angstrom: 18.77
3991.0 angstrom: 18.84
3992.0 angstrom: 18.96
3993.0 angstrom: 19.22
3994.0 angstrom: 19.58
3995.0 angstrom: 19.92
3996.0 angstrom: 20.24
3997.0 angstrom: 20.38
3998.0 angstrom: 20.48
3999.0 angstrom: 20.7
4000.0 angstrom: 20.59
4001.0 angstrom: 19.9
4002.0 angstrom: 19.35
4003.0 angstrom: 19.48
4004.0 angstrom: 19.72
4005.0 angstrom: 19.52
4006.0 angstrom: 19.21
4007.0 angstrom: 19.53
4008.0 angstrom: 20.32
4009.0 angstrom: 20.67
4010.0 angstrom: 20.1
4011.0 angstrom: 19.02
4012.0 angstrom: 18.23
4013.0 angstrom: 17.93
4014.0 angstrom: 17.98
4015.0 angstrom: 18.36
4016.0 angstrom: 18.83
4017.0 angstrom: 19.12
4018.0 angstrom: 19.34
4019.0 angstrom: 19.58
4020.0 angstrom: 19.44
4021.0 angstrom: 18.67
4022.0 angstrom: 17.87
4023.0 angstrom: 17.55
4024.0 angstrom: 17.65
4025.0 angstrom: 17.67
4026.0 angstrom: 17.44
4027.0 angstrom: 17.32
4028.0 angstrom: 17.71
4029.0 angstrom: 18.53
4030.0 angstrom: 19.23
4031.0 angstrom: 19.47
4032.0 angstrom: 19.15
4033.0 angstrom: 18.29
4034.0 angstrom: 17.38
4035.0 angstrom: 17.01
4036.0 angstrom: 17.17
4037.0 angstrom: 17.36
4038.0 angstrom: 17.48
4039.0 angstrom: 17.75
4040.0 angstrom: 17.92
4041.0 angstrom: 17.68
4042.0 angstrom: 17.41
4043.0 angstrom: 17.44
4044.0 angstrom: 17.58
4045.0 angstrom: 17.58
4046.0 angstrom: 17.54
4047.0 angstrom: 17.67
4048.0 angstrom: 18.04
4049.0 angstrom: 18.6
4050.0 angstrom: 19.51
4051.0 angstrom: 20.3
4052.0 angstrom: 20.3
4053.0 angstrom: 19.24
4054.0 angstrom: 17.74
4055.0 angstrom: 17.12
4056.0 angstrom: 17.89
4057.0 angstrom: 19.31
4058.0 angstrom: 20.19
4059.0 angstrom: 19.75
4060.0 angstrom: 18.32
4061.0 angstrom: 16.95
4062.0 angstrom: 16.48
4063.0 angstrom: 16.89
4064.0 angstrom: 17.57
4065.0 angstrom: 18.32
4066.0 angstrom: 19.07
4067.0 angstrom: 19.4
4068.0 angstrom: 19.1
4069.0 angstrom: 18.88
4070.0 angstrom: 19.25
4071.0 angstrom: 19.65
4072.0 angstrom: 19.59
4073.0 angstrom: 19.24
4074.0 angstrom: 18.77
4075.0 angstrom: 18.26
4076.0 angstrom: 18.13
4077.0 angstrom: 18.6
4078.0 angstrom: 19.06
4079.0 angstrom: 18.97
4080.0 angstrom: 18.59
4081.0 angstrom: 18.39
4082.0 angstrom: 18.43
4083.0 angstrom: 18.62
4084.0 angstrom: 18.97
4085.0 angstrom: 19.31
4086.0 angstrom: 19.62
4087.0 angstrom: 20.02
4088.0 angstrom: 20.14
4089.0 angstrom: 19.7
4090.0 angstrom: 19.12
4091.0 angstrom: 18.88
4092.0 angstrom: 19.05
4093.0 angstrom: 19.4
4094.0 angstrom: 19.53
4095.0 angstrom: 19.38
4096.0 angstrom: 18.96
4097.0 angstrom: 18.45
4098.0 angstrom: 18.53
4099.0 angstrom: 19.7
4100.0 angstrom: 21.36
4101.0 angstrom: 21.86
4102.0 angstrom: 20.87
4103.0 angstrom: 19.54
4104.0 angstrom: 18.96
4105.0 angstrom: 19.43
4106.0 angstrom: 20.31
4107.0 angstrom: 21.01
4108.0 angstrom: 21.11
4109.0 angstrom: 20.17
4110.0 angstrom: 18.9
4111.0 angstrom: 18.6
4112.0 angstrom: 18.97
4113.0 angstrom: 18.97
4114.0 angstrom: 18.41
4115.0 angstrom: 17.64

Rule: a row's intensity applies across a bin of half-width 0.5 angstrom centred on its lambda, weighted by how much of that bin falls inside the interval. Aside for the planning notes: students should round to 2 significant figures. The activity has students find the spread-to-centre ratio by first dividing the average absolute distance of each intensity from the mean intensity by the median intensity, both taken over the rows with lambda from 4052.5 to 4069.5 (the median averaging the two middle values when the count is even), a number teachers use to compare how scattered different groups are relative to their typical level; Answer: 0.051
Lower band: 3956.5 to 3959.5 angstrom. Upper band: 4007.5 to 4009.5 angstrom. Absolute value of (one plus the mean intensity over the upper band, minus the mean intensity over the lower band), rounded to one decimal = 2.5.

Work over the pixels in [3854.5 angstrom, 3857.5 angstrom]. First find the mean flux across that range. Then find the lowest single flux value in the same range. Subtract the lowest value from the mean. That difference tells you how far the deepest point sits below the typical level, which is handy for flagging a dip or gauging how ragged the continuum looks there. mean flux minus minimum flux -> 0.35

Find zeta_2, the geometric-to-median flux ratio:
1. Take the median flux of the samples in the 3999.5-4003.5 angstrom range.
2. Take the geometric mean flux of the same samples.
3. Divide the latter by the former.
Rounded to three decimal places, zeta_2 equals 1.007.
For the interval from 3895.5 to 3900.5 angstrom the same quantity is 0.969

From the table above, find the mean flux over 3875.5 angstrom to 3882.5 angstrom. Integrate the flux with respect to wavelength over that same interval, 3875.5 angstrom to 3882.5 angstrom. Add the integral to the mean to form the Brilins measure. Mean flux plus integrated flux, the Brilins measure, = 183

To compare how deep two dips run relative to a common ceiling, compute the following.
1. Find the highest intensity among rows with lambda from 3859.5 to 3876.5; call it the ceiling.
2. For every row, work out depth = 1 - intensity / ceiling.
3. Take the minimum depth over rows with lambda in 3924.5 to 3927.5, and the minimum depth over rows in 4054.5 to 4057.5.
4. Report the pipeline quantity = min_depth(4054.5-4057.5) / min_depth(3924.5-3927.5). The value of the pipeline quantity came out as 0.8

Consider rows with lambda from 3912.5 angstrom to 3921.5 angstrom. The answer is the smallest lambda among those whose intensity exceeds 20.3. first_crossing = 3915.0 angstrom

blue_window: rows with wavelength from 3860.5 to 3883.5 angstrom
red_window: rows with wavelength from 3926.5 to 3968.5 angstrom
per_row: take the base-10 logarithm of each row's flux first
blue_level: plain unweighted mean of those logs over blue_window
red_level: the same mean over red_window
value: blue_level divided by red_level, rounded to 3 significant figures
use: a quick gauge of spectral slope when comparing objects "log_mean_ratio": 1.05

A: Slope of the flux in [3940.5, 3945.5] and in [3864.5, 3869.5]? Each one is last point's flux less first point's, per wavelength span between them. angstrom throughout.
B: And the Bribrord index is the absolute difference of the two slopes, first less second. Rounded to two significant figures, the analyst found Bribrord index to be 0.99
